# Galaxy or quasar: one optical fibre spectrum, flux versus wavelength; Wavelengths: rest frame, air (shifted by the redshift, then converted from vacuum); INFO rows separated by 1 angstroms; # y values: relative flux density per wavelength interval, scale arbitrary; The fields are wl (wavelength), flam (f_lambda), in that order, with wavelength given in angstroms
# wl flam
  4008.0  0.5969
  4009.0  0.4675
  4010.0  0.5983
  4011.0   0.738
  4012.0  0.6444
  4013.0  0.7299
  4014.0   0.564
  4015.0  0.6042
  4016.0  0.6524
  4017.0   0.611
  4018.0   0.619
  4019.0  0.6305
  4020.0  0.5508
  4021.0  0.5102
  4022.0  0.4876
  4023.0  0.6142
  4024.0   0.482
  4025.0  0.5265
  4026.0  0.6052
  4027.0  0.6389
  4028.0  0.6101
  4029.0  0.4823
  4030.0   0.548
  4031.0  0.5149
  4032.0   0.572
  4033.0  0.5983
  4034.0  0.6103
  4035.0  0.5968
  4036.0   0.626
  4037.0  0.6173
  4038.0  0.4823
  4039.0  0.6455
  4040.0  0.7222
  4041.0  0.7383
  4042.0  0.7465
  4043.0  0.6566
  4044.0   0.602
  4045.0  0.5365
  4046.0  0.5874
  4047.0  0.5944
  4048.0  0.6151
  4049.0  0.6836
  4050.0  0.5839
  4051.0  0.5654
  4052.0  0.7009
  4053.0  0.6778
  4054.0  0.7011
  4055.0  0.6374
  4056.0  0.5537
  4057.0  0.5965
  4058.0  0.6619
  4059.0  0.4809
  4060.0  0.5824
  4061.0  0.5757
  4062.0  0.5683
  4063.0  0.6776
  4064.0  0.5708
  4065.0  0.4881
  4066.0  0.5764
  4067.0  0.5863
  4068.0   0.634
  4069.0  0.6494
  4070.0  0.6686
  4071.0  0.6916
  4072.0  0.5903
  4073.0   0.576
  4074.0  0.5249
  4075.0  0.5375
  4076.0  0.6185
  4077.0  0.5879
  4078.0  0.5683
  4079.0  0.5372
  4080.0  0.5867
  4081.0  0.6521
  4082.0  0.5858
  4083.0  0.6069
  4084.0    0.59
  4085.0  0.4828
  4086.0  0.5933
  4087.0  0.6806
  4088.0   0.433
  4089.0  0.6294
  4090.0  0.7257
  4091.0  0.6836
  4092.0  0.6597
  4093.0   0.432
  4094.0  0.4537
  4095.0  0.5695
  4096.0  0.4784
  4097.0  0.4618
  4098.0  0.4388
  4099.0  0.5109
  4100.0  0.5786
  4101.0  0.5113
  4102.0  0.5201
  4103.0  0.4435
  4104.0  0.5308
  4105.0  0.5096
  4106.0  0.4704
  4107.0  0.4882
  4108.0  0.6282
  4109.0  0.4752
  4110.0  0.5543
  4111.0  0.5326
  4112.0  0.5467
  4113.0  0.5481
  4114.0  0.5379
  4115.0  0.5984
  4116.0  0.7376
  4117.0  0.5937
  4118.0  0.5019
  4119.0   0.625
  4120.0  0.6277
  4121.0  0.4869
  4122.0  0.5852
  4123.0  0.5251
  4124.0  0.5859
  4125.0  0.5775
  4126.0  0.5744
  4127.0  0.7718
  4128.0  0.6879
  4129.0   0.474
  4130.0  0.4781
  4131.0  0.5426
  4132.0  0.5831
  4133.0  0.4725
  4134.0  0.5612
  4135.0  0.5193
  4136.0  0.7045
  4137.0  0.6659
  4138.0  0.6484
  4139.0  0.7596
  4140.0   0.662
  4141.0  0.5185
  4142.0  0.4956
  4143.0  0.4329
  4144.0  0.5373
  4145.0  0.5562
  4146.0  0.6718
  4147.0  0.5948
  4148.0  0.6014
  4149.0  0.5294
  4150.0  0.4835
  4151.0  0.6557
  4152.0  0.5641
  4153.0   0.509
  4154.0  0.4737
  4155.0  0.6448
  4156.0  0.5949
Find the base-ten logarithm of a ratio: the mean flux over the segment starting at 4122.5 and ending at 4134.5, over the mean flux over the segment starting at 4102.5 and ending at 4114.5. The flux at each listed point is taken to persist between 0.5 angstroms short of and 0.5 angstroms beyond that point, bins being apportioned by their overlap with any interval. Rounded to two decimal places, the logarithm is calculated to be 0.04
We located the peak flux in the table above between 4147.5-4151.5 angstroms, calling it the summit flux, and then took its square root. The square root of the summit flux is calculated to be 0.810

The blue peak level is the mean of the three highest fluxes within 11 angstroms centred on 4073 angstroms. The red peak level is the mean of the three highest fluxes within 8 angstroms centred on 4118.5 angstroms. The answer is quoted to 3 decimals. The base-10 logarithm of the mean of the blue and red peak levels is -0.176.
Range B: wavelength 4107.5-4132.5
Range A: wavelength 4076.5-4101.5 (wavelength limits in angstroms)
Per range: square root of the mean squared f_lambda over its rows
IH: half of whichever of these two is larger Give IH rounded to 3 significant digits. 0.290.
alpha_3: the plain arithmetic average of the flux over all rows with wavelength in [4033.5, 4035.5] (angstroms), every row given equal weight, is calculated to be 0.604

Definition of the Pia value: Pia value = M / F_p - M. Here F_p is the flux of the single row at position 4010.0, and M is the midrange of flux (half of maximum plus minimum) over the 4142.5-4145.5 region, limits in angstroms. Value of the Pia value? 0.332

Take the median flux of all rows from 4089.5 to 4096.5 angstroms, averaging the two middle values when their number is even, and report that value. 0.57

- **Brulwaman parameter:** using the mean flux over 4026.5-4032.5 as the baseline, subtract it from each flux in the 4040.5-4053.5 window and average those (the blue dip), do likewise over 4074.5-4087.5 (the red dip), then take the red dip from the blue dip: 0.051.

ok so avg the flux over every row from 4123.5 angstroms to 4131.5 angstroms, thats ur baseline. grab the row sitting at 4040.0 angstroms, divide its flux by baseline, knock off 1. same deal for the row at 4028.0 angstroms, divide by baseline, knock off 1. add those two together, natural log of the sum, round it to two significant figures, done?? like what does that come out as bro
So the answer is -1.3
